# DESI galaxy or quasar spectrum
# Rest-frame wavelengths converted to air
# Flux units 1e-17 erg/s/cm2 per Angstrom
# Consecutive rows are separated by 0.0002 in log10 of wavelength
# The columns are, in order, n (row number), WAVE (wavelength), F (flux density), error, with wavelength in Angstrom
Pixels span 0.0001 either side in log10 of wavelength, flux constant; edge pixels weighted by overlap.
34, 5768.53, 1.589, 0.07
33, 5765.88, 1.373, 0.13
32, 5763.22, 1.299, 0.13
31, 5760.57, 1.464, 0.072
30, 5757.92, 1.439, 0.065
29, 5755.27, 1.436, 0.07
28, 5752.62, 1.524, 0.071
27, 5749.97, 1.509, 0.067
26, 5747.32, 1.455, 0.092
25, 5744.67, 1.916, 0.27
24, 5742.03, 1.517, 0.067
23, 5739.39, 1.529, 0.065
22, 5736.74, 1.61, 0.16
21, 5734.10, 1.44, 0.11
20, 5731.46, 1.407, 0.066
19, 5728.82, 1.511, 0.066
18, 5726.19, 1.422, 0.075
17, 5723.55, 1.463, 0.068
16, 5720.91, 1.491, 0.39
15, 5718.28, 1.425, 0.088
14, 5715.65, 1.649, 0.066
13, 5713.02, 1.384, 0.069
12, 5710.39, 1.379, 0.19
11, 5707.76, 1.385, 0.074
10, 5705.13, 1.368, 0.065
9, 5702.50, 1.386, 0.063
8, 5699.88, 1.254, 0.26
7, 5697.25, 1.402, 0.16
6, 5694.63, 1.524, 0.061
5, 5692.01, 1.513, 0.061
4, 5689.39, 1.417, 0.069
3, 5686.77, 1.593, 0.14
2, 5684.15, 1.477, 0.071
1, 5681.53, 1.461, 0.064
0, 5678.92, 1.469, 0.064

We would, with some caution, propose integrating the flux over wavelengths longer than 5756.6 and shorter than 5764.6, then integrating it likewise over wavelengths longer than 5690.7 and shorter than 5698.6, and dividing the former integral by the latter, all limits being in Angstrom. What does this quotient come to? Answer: 0.96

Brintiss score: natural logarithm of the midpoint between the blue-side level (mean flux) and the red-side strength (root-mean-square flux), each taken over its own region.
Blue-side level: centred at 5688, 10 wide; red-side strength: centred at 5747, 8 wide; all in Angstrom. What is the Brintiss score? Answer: 0.45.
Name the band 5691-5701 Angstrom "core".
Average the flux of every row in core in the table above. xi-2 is 1.42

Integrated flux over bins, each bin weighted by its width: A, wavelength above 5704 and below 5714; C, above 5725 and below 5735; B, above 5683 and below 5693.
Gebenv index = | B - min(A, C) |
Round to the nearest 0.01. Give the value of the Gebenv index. 1.21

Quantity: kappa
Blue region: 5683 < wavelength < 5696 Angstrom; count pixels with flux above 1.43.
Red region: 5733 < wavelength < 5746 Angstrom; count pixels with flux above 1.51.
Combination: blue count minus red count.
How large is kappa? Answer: 0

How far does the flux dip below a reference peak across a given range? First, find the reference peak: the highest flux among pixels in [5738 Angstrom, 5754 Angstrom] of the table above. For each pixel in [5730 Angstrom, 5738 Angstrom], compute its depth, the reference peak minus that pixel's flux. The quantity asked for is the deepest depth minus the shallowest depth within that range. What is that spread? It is 0.20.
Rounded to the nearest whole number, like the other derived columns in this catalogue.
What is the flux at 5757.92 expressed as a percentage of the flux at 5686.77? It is 90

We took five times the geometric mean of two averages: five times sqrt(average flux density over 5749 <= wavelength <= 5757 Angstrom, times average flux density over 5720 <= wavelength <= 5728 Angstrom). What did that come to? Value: 7.37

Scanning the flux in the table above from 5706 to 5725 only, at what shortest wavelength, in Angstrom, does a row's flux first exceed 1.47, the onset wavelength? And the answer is 5715.65 Angstrom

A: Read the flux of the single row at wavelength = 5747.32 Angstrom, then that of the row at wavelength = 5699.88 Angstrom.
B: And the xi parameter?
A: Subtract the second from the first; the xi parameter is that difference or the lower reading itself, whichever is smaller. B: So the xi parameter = 0.20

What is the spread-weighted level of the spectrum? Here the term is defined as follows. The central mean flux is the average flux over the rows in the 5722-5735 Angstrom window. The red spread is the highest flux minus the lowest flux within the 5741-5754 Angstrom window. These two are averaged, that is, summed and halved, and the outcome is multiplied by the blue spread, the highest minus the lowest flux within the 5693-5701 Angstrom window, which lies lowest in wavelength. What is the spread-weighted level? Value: 0.26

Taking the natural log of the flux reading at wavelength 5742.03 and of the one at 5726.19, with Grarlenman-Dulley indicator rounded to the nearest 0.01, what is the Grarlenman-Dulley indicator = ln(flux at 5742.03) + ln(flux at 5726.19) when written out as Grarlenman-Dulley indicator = 0.77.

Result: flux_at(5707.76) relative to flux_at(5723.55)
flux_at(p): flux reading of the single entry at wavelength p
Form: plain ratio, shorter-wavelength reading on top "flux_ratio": 0.95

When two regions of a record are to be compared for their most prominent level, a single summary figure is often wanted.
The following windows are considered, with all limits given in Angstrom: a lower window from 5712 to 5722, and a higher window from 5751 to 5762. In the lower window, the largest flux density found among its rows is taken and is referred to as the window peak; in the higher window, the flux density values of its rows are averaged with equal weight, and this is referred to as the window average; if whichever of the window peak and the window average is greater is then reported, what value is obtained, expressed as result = 1.65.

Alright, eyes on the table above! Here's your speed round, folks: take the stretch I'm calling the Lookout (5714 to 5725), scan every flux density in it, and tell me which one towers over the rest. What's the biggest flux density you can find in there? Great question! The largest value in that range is 1.649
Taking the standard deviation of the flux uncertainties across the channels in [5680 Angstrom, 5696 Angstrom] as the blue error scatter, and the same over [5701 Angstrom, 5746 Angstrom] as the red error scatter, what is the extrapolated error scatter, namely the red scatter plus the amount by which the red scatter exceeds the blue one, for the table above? 0.15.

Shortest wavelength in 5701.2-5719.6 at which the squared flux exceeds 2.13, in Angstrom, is 5715.65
